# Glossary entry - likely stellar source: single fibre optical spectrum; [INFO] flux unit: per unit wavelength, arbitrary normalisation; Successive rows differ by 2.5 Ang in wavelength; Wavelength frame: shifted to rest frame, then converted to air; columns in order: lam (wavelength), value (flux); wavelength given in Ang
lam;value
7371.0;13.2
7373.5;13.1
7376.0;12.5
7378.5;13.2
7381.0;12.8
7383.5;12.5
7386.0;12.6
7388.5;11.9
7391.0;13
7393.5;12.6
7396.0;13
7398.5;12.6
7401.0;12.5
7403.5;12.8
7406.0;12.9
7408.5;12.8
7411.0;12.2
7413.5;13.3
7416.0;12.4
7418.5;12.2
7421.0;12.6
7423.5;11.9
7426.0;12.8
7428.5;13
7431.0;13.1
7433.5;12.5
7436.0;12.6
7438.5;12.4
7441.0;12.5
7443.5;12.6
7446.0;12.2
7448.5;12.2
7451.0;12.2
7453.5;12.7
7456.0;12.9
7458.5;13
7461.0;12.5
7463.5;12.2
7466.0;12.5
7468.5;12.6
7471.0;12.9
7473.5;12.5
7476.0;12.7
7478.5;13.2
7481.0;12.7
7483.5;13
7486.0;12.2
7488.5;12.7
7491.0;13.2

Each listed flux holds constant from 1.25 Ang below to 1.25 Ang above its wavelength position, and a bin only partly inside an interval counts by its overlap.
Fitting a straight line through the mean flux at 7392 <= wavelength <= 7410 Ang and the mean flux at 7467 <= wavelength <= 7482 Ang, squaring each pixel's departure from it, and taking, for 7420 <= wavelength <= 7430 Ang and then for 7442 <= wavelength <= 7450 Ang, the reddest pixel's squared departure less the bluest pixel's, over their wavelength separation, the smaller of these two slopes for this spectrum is 0.01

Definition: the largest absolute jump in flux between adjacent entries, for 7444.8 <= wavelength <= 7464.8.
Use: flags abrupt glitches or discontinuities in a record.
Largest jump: 0.50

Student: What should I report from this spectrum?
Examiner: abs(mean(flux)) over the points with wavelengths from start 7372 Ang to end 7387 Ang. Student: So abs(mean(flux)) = 12.8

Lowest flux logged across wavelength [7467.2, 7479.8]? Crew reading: 12.5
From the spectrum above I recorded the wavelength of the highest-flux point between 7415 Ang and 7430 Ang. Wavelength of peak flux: 7428.5 Ang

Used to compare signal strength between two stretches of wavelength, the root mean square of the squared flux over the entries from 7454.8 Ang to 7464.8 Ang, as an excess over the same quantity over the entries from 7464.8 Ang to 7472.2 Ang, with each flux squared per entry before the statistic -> -0.2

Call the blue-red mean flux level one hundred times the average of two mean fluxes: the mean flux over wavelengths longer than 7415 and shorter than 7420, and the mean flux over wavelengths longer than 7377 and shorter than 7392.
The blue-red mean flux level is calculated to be 1248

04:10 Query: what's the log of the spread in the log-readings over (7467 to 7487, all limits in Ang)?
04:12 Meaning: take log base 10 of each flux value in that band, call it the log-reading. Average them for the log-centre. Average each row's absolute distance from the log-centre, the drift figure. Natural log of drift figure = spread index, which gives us -4.84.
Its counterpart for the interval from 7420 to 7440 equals -4.70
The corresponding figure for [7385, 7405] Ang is -4.83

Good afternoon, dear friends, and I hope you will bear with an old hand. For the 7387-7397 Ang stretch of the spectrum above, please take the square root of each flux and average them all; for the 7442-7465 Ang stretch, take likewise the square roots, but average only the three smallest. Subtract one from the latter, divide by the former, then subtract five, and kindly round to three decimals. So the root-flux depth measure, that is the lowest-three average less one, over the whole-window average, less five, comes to -4.298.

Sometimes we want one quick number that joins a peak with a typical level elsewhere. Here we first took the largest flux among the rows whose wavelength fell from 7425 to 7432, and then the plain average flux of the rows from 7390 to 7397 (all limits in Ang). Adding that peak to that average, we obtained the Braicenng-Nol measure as 26.0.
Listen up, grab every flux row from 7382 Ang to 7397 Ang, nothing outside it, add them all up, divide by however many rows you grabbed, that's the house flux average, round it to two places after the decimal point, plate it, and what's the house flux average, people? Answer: 12.60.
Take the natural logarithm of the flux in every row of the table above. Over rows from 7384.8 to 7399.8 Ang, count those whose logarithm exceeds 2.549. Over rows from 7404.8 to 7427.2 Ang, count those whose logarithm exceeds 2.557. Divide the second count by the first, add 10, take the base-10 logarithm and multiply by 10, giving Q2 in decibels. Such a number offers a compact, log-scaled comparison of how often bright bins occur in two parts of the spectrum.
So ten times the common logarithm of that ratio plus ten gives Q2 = 10.4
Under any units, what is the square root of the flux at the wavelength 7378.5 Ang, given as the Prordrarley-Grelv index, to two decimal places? 3.63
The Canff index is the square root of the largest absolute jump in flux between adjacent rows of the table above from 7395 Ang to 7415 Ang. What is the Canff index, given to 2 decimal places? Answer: 1.05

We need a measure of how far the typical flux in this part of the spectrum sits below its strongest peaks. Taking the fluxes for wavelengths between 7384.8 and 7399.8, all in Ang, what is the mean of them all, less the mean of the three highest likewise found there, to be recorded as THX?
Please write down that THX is -0.25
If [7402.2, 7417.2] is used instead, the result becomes -0.27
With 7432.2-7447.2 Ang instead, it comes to -0.10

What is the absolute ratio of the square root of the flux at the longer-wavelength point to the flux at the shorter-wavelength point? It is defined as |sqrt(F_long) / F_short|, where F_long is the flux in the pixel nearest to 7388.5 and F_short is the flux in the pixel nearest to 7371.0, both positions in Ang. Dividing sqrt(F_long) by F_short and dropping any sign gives 0.261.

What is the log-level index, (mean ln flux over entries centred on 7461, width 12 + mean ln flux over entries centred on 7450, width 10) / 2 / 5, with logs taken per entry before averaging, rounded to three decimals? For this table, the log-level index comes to 0.505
